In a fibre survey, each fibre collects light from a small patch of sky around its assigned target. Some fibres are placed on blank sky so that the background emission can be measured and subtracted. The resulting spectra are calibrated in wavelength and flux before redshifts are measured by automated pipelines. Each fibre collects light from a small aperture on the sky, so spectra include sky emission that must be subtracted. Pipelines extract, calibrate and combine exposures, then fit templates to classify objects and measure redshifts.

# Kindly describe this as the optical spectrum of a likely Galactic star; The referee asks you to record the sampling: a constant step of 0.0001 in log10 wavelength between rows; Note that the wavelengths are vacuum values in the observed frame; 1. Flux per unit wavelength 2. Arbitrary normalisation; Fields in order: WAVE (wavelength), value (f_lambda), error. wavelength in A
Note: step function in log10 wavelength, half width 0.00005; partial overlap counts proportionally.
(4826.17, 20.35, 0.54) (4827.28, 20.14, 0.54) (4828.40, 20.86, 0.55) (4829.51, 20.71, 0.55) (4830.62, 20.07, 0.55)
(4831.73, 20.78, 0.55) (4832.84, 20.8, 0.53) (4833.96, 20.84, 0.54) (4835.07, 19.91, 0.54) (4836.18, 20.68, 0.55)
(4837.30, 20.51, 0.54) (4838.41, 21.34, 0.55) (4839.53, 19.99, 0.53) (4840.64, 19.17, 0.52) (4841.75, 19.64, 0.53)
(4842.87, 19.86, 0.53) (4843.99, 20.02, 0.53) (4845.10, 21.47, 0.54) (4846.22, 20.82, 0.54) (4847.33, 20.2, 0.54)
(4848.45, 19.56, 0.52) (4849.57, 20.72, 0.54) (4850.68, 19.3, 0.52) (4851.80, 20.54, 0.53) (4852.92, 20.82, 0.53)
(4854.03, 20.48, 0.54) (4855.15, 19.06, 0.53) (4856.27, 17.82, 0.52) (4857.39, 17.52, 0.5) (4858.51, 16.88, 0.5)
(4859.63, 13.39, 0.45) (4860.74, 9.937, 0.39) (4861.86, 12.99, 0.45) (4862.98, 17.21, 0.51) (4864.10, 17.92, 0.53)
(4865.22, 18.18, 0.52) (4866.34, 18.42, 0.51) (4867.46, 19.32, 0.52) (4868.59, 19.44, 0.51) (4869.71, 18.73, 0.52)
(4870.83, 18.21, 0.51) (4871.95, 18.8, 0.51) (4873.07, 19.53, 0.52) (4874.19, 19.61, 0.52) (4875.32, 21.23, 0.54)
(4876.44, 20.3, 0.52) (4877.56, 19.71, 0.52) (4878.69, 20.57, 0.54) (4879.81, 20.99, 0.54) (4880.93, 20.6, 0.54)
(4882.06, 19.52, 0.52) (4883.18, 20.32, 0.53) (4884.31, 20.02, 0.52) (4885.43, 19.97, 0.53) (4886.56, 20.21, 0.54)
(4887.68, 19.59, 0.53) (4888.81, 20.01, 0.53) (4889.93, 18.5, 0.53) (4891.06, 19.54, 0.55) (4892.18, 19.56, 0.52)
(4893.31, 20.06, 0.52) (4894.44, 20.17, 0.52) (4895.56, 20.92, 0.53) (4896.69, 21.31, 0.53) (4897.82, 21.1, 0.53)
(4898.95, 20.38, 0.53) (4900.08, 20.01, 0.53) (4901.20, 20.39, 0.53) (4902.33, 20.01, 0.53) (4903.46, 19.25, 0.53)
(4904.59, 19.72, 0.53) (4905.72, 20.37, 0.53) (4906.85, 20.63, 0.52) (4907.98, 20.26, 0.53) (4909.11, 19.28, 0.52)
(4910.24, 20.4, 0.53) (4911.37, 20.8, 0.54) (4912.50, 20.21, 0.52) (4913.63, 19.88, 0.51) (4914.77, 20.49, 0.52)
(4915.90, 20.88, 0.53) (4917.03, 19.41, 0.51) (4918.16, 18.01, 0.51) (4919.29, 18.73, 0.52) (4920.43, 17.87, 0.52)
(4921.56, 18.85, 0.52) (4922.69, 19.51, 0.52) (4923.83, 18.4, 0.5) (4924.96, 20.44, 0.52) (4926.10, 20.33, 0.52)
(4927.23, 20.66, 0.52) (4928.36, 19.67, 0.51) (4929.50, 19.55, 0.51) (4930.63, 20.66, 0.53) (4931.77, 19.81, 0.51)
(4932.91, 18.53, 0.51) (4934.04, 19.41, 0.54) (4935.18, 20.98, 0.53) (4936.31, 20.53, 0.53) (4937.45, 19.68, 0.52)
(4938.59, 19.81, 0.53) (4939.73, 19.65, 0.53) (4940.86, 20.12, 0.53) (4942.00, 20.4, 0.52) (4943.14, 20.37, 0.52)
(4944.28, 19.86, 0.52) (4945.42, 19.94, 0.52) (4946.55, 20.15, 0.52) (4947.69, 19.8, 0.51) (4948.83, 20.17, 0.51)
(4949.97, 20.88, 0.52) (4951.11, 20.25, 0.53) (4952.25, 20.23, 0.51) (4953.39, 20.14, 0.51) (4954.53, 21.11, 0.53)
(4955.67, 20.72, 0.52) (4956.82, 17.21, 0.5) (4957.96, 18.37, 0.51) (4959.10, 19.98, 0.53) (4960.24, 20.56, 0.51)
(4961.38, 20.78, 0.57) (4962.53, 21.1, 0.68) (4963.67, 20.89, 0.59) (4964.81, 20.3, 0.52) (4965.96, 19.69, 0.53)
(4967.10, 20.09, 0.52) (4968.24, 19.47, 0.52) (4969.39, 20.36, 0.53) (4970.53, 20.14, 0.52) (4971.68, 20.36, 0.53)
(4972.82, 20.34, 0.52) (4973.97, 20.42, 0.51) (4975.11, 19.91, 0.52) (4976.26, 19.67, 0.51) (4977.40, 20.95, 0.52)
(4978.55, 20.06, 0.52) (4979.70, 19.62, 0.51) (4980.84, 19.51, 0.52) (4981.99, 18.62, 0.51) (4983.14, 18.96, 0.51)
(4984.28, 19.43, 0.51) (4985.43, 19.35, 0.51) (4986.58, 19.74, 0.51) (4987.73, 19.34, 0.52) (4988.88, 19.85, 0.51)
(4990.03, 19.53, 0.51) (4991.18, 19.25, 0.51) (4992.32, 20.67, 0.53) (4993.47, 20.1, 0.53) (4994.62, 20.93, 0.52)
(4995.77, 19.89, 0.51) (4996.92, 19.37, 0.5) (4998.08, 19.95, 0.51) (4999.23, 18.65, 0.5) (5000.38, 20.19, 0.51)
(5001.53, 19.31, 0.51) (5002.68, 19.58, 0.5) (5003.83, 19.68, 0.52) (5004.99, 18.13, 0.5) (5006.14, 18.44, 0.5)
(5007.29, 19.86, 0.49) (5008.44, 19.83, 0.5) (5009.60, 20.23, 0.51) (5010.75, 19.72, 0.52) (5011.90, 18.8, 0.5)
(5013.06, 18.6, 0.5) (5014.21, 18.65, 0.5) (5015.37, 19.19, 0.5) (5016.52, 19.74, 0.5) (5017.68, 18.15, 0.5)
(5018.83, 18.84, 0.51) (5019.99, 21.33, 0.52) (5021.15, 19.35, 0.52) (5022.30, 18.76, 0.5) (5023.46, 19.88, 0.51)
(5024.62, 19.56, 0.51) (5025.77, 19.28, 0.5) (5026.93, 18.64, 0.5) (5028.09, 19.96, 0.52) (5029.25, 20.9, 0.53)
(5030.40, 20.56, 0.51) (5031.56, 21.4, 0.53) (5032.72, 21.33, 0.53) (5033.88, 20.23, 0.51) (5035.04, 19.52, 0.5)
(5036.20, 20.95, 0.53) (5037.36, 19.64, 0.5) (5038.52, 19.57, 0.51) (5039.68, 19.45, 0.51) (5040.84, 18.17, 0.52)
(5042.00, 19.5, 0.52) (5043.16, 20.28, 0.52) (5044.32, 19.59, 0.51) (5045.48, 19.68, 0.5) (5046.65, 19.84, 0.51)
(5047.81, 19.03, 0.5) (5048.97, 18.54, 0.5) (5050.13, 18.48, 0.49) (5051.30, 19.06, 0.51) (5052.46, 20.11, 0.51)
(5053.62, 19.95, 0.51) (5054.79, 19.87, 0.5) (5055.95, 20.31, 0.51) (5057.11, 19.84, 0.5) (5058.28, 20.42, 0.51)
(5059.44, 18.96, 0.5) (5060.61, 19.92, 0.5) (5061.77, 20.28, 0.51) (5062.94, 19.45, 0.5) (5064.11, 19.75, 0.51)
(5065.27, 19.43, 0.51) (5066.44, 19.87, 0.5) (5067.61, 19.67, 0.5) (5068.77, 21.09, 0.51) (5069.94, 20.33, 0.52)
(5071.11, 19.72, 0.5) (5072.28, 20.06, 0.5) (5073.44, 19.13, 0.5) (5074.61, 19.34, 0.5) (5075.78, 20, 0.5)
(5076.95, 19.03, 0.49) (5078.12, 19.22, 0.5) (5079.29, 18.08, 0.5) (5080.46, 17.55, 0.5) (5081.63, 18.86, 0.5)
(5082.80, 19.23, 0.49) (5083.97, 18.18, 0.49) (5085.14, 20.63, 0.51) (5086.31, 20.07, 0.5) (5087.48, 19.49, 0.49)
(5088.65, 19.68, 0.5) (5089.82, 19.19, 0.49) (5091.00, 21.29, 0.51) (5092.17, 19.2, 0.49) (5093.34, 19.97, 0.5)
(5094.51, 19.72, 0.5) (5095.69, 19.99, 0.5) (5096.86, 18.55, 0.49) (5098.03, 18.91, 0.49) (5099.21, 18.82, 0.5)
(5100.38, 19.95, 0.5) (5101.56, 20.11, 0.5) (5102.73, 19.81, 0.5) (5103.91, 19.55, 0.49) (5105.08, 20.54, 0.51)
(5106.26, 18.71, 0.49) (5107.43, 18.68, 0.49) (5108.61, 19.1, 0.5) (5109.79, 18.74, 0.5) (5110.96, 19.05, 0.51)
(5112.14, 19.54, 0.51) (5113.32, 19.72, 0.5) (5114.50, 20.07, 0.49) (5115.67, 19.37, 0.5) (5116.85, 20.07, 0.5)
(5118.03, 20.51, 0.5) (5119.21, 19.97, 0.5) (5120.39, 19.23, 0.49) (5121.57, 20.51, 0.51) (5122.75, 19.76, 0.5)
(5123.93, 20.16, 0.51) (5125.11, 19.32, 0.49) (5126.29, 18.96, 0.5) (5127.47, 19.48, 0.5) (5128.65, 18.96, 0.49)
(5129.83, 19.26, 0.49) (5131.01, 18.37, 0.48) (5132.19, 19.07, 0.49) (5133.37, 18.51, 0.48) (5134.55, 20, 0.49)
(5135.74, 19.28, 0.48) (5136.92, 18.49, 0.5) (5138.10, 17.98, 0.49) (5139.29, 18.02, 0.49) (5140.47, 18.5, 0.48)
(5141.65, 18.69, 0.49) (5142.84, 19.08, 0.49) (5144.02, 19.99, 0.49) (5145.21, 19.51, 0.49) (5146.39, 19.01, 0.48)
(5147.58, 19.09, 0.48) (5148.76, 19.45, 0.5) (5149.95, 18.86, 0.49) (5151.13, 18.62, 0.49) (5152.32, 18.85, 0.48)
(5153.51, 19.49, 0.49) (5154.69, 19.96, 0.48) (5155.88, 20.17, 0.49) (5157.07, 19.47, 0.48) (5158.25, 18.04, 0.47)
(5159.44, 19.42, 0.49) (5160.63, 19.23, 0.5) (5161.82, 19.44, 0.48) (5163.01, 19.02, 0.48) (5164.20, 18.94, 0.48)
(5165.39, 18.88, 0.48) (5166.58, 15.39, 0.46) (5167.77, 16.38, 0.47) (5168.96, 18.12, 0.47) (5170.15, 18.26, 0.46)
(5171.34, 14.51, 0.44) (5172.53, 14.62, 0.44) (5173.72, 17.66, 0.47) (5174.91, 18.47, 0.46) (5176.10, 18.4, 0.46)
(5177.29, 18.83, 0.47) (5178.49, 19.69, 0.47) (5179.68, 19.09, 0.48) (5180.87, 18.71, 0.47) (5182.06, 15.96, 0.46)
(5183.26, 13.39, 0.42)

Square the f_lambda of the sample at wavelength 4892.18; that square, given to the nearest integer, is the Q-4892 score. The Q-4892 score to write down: 383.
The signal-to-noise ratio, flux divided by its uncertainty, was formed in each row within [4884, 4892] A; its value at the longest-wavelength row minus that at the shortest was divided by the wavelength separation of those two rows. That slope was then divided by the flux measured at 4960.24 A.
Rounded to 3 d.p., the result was -0.021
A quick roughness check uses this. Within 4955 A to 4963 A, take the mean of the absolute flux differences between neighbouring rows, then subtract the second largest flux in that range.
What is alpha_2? -19.5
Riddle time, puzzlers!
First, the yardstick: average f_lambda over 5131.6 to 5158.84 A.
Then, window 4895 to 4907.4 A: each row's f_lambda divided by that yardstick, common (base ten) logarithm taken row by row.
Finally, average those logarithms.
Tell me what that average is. 0.029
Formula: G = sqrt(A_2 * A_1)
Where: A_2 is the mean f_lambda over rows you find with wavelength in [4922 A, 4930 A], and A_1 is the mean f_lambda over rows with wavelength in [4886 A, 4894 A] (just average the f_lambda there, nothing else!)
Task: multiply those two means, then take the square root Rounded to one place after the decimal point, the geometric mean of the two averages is 19.7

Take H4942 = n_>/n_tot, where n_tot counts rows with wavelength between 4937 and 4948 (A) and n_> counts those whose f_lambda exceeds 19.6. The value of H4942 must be 1.0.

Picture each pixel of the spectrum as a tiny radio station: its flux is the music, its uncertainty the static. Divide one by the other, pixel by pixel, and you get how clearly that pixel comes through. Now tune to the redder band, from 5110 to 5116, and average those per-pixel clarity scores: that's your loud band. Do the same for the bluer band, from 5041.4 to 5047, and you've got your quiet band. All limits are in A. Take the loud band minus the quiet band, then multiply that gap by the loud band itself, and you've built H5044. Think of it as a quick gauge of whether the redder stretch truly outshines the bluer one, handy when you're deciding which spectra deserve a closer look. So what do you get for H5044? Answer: 13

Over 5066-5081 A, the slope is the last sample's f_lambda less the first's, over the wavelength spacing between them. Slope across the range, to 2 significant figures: -0.17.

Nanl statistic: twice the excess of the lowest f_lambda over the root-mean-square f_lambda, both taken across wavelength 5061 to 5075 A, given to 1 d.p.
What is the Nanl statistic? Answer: -1.4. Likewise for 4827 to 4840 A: -1.3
